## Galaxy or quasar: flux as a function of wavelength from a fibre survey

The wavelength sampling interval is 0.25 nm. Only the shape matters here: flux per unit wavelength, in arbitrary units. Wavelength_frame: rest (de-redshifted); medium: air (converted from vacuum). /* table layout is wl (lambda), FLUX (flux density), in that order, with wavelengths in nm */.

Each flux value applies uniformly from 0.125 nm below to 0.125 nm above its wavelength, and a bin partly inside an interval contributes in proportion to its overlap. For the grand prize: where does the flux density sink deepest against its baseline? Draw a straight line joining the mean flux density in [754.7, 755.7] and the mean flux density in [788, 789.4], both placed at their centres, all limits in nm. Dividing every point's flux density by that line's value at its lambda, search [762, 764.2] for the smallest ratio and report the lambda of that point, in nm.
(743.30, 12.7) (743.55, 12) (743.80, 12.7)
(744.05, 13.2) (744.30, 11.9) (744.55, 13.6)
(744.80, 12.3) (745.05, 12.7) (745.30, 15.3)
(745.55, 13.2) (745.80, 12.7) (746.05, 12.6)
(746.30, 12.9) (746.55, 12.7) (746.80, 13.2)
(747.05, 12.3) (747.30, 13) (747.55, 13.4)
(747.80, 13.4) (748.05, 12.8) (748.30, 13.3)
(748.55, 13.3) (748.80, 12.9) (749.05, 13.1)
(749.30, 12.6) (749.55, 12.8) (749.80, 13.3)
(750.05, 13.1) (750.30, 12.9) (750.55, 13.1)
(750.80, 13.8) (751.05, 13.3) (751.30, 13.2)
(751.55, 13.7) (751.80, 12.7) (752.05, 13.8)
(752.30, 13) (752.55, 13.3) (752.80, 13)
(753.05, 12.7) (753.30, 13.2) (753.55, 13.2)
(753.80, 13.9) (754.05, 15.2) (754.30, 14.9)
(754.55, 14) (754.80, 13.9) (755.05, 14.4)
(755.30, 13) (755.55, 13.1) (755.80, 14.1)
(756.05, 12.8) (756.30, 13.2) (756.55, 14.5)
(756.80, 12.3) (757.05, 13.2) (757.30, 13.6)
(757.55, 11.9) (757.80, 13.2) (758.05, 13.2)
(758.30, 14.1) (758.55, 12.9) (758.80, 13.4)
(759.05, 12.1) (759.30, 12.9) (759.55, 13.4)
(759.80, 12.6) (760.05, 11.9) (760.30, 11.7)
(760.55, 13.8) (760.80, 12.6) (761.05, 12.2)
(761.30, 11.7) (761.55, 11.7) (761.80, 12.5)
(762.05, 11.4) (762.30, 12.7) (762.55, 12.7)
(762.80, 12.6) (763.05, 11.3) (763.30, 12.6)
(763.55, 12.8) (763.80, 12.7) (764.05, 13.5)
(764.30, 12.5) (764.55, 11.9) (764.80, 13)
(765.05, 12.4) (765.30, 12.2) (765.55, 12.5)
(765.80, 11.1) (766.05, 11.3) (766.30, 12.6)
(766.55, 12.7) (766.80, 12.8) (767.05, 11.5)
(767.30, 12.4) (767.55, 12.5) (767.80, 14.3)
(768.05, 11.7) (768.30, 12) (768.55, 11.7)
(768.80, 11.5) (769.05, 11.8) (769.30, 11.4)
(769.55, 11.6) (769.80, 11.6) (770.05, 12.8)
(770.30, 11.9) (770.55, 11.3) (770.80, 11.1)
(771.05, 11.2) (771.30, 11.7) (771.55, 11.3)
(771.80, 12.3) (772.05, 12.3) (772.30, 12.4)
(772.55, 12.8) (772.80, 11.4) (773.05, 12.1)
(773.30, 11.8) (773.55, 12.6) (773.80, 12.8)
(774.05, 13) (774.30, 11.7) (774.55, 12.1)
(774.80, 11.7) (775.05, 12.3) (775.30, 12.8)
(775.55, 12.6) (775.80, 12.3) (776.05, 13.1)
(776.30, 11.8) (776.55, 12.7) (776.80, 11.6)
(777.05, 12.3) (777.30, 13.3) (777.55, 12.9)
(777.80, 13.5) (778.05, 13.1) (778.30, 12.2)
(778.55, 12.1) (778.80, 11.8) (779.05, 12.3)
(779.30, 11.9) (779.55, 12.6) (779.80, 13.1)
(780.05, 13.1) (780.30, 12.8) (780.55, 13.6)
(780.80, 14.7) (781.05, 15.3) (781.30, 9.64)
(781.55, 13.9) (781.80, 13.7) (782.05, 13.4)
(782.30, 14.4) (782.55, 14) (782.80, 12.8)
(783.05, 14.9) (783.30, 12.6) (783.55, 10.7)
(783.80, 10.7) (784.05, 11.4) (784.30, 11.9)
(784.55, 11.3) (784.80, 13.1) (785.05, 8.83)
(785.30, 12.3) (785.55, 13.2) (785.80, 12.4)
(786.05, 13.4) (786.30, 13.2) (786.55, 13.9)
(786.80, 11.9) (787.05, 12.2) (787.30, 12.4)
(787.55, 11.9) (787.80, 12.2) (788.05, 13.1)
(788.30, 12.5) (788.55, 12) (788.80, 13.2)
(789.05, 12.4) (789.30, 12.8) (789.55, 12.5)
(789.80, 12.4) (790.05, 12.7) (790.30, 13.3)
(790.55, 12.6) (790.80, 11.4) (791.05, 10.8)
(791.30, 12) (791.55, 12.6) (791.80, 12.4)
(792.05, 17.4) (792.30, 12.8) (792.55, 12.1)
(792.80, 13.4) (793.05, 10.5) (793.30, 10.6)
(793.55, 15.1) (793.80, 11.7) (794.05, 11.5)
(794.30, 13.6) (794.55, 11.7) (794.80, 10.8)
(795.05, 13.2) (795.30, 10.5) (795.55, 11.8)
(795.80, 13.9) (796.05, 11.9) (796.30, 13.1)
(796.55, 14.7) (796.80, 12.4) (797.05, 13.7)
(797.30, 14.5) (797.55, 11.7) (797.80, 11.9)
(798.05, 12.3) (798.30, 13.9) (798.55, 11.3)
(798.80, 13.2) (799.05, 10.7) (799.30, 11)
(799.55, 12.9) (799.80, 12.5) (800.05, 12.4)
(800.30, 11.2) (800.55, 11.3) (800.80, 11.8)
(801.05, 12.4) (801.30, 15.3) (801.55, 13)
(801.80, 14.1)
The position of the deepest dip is 763.05 nm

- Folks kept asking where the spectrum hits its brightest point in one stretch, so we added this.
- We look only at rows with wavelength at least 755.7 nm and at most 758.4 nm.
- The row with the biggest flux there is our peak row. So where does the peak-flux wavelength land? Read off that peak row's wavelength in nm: 756.55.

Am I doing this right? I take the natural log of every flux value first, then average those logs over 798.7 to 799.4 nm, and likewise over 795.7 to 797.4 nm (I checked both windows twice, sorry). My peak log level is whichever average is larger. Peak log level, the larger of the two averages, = 2.60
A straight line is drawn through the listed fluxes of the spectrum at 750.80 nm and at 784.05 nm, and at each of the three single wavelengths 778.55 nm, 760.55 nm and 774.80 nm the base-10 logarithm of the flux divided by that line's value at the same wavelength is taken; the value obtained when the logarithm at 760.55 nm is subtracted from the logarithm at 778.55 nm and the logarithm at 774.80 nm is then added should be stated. -0.025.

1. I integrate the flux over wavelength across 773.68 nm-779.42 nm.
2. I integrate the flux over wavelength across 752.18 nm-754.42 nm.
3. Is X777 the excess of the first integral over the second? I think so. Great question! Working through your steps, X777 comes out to 41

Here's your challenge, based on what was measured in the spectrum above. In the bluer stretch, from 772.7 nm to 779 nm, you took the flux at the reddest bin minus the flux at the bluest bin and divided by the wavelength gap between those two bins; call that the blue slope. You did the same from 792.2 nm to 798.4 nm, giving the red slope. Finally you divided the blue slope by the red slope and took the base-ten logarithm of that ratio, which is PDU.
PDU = -0.4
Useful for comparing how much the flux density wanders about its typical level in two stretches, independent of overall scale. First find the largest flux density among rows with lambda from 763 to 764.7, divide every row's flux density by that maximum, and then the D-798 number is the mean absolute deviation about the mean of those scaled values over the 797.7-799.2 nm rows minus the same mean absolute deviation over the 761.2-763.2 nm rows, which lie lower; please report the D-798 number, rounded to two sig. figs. 0.027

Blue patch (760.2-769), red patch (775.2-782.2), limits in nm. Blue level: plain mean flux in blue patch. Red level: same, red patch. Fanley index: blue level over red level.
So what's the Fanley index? 0.96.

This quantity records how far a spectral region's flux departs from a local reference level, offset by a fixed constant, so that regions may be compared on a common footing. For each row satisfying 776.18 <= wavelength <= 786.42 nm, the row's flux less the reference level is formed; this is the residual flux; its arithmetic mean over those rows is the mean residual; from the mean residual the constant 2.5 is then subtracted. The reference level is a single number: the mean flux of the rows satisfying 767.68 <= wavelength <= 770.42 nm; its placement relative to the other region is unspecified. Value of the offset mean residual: -1.9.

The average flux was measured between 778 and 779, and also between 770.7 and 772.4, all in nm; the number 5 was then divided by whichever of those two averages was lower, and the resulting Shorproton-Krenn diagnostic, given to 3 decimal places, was 0.425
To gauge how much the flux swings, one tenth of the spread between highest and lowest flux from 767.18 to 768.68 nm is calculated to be 0.260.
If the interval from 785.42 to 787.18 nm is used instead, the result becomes 0.200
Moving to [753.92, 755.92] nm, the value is 0.220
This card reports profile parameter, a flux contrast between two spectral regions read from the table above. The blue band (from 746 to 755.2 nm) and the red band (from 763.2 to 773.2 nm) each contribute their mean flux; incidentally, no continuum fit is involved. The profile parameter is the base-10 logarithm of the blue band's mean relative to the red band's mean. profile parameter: 0.040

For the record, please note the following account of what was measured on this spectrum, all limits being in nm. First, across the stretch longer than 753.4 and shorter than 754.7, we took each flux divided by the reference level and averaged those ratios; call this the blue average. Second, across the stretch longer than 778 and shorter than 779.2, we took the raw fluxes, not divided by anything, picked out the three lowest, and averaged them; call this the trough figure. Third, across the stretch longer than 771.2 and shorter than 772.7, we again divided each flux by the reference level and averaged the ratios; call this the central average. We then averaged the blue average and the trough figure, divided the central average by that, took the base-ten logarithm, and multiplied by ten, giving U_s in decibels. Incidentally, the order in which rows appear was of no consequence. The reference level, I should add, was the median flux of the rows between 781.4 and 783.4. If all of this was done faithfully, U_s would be -8.71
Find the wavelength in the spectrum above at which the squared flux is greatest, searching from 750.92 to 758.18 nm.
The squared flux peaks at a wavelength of 754.05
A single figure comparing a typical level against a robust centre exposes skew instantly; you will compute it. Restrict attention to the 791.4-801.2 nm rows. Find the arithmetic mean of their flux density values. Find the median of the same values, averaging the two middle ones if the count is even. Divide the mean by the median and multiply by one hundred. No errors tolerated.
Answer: 101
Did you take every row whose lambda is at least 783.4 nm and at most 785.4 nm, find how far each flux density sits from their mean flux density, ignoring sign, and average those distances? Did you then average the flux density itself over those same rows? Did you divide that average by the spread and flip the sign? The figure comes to -13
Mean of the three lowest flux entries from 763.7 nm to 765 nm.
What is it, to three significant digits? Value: 12.4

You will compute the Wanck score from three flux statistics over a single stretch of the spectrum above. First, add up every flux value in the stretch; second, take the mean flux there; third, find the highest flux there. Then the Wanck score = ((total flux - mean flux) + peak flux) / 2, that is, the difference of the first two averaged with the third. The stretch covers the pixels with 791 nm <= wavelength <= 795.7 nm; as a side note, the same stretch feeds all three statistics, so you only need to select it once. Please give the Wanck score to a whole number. 120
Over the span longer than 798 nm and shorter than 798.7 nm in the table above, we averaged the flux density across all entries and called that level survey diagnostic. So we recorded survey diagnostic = 12.5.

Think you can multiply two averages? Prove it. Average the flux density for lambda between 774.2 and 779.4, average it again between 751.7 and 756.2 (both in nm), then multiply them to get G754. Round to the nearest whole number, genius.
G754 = 168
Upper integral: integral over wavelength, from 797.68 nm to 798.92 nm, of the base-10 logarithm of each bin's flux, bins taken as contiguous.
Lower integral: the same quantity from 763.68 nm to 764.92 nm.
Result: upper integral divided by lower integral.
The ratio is 0.99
